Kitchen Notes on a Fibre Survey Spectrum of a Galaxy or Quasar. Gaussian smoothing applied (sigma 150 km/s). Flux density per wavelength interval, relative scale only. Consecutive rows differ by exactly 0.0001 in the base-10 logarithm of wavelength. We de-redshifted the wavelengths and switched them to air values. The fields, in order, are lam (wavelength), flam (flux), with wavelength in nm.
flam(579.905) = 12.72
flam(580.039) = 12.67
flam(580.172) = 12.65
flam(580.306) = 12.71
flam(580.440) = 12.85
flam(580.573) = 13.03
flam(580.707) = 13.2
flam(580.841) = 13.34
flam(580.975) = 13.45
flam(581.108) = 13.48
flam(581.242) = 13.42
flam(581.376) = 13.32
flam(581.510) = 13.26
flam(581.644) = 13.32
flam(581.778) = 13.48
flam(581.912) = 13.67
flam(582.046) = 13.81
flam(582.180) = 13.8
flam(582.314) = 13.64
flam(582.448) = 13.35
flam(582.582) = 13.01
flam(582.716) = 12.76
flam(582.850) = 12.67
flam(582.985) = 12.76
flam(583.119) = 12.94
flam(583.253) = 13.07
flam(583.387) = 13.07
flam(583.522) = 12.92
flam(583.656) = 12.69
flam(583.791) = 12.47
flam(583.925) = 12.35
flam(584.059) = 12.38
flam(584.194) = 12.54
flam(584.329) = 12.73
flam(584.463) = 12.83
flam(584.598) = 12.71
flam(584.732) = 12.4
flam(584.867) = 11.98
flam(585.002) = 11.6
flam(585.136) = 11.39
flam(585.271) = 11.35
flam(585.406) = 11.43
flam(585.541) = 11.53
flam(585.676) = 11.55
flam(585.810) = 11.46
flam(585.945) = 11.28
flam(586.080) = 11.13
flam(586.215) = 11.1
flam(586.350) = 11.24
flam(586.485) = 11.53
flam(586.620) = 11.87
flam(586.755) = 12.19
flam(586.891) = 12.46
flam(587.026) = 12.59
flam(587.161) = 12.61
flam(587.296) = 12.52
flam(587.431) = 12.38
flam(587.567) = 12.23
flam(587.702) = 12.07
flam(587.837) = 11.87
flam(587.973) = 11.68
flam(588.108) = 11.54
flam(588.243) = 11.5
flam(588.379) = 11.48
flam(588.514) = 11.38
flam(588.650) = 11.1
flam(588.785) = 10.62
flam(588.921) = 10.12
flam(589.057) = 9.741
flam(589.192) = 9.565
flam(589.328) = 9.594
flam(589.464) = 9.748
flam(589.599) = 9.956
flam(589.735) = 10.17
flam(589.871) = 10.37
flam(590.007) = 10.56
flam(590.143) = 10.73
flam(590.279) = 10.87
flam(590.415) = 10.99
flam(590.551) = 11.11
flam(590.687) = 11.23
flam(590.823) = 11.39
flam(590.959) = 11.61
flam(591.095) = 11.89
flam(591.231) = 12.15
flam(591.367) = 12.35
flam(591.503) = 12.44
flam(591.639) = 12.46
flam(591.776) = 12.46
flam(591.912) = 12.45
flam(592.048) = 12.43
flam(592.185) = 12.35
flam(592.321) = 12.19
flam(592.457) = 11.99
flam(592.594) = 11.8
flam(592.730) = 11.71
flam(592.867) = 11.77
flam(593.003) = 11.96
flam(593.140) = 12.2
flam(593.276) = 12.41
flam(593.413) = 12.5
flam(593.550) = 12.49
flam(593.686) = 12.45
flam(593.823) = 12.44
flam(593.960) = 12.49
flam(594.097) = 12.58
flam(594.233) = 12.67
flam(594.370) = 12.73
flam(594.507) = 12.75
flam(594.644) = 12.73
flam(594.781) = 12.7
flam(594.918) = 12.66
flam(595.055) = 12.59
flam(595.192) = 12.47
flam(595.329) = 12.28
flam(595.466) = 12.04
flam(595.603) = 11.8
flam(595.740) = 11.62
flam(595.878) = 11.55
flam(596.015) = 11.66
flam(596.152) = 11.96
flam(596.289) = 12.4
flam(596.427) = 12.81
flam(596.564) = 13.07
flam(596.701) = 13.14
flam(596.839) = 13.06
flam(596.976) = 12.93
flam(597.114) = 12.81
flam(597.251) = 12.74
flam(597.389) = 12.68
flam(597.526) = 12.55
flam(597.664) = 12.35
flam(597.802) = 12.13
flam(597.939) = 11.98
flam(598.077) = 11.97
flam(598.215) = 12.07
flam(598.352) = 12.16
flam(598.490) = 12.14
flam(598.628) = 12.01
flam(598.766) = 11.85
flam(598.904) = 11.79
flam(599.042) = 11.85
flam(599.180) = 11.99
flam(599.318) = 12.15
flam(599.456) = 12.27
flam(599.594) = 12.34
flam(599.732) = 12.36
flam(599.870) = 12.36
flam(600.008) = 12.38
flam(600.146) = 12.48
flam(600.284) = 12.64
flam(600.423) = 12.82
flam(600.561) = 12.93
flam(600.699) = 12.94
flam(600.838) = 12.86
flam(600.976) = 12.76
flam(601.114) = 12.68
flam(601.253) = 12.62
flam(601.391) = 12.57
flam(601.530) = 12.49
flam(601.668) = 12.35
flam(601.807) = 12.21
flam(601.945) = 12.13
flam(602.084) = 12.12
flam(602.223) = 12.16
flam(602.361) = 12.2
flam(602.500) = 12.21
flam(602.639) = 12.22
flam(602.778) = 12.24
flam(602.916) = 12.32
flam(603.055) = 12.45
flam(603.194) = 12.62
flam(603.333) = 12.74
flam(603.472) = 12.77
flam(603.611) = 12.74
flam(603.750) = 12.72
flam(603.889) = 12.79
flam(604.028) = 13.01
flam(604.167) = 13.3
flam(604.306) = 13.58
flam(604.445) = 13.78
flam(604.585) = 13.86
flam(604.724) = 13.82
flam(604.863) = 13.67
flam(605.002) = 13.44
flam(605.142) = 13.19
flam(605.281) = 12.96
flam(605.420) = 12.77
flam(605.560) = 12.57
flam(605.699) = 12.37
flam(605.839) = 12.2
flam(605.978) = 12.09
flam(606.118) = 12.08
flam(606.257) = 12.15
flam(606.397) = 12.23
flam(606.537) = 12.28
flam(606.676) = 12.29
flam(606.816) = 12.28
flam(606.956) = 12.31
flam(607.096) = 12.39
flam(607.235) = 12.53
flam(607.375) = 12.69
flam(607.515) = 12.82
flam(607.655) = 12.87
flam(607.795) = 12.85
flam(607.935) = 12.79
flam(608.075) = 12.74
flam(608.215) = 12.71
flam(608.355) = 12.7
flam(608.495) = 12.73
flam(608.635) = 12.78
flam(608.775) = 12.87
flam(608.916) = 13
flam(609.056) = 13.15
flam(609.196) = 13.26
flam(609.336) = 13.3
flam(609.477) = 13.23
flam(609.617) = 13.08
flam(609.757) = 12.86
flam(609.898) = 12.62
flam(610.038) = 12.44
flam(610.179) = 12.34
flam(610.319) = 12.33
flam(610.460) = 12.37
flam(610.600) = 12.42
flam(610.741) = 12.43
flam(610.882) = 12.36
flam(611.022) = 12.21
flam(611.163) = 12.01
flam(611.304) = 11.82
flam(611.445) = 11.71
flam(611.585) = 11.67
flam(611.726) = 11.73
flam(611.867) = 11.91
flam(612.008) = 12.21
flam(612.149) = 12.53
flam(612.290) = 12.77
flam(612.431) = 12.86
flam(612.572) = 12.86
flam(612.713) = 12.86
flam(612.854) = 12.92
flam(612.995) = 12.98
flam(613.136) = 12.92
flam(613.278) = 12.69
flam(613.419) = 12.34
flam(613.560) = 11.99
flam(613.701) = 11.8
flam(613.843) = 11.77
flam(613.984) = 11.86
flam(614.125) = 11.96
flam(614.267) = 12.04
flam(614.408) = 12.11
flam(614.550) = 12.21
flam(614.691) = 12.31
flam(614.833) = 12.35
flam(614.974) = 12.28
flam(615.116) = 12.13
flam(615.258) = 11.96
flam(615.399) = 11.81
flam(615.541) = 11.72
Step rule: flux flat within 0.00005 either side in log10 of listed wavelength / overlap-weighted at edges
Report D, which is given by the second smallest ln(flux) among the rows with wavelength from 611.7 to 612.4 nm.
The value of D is 2.477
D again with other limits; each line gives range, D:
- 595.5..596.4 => 2.453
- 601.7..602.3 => 2.496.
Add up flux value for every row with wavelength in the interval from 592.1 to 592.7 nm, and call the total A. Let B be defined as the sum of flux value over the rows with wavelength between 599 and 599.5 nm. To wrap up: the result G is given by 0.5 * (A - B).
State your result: 0.0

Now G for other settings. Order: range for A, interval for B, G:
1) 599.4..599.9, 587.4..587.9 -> 0.4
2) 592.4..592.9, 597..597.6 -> -1.8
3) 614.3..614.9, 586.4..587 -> 0.5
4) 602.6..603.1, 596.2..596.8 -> -1.1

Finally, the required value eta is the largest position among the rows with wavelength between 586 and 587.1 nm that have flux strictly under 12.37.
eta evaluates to 586.755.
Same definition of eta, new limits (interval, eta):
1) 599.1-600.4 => 599.870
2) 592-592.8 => 592.730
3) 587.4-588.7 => 588.650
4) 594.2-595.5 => 595.466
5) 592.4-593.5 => 593.140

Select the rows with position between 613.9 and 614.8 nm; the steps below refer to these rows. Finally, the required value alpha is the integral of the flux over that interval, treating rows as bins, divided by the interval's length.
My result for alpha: 12.1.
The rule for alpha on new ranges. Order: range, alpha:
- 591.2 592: 12.4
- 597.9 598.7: 12.1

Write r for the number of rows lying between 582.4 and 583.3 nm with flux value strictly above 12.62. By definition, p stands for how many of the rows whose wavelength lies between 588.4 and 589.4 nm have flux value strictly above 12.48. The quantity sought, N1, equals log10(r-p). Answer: 0.85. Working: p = 0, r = 7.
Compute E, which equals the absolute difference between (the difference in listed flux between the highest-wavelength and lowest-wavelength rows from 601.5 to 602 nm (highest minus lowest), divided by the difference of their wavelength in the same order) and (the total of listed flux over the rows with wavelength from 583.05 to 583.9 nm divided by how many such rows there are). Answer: 13.7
